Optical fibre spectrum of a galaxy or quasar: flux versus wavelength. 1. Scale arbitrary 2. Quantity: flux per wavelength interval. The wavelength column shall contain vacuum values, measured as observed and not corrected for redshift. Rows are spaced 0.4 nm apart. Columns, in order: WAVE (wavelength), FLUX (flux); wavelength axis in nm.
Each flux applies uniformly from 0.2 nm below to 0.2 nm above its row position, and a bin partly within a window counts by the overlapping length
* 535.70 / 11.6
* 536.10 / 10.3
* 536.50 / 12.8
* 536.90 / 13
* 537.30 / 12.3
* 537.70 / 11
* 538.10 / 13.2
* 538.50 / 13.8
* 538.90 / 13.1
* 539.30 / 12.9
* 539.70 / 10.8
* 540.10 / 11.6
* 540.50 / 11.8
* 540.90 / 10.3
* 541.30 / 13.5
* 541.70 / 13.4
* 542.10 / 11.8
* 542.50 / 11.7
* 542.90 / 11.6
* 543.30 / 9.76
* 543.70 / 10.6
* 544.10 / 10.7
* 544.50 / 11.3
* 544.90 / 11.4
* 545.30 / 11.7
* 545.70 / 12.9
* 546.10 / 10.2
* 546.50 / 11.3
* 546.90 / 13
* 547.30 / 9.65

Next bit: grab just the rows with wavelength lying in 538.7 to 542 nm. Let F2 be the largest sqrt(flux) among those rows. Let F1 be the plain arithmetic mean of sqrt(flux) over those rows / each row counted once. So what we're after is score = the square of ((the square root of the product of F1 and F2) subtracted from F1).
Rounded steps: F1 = 3.49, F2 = 3.674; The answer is 0.0087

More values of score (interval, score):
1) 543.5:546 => 0.0109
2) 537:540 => 0.0089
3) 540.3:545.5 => 0.0196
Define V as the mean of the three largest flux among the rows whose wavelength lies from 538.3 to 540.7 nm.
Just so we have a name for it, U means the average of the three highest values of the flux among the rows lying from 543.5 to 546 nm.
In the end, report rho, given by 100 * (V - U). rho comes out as 127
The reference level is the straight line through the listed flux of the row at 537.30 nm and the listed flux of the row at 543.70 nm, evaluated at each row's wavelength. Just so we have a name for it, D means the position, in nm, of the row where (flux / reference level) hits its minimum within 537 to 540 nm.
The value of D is 537.70 nm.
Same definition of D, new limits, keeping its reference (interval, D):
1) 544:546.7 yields 544.10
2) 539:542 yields 540.90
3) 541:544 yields 543.30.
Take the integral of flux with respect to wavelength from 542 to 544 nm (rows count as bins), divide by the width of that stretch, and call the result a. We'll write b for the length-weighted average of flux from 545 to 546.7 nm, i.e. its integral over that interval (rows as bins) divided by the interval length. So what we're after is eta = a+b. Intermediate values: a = 11.0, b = 11.5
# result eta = 22.6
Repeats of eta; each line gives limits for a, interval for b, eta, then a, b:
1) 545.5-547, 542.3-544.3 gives 22.6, 11.8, 10.9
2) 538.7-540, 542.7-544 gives 22.9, 12.2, 10.7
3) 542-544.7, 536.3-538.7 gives 23.7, 11.0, 12.7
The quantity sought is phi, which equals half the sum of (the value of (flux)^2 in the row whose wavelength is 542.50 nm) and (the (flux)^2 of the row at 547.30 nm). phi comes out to 115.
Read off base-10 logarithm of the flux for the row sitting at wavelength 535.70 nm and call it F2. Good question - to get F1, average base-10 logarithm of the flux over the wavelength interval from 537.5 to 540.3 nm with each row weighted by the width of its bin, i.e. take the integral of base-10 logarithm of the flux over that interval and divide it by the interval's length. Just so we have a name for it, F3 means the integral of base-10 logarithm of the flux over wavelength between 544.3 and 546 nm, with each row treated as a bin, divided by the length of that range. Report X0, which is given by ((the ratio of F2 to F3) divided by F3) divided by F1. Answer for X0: 0.856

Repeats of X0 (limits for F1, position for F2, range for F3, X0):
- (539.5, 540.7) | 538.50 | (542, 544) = 0.994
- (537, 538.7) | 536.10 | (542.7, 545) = 0.860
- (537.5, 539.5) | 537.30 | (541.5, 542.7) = 0.831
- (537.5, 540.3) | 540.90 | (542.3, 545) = 0.859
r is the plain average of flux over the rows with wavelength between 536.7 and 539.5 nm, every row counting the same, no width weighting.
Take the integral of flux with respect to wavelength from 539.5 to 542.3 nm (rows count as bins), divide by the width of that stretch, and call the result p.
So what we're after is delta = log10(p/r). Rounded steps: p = 11.9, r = 12.8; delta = -0.03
